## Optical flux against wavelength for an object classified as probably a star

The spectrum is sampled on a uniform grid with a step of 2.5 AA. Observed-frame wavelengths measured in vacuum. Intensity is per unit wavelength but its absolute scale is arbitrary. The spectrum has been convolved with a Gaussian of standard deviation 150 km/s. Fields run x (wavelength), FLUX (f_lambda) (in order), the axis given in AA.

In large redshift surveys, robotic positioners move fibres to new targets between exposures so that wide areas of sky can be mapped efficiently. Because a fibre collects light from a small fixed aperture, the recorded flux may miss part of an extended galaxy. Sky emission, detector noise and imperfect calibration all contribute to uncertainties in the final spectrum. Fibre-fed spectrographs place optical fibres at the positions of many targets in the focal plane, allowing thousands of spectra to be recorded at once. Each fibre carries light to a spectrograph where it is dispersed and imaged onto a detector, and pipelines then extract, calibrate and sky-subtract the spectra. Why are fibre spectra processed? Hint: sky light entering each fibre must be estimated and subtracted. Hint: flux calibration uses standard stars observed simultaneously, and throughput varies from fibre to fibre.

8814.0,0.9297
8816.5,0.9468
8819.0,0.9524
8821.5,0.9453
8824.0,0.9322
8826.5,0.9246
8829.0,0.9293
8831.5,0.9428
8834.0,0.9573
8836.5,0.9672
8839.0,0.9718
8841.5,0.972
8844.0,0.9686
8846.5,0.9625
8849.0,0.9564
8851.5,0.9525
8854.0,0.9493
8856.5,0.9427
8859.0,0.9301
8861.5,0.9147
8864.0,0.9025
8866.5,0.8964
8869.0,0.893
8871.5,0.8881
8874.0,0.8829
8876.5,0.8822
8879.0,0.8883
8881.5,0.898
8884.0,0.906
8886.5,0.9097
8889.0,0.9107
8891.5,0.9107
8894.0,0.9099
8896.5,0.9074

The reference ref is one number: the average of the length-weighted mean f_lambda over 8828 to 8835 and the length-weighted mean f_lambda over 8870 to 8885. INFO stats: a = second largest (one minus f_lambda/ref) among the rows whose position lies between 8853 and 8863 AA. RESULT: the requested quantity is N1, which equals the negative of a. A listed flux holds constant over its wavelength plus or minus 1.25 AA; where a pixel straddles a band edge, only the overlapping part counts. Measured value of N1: 0.01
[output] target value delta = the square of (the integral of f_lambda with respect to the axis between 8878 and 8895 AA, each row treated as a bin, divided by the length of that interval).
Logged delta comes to 0.82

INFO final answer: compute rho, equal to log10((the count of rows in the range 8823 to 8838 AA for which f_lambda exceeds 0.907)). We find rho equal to 0.78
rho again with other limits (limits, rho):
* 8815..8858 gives 1.23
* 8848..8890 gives 0.90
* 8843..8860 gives 0.85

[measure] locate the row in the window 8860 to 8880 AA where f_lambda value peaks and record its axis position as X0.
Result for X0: 8861.5 AA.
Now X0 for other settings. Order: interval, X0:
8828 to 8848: 8841.5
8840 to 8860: 8841.5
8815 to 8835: 8834.0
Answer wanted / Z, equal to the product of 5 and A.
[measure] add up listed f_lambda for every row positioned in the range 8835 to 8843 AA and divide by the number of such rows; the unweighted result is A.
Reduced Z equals 4.85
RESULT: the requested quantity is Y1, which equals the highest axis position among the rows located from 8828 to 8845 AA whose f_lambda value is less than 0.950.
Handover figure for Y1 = 8831.5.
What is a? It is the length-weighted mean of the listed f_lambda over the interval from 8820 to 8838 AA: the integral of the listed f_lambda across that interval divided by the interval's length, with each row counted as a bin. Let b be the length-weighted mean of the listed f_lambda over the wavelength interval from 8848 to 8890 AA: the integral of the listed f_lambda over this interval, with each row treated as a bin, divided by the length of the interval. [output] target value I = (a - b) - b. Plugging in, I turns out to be -0.88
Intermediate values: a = 0.9432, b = 0.912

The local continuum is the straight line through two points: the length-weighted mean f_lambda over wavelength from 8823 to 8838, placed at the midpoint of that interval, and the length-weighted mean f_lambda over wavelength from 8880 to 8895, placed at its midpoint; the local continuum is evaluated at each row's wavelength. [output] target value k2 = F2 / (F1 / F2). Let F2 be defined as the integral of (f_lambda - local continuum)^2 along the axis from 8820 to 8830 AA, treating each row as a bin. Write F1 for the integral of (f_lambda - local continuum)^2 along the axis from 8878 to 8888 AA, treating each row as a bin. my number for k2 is 0.0026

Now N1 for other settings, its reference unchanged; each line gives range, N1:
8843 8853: 0.04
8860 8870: -0.02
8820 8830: 0.01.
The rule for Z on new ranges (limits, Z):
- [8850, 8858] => 4.74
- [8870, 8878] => 4.42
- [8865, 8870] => 4.47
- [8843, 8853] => 4.80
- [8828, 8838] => 4.75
